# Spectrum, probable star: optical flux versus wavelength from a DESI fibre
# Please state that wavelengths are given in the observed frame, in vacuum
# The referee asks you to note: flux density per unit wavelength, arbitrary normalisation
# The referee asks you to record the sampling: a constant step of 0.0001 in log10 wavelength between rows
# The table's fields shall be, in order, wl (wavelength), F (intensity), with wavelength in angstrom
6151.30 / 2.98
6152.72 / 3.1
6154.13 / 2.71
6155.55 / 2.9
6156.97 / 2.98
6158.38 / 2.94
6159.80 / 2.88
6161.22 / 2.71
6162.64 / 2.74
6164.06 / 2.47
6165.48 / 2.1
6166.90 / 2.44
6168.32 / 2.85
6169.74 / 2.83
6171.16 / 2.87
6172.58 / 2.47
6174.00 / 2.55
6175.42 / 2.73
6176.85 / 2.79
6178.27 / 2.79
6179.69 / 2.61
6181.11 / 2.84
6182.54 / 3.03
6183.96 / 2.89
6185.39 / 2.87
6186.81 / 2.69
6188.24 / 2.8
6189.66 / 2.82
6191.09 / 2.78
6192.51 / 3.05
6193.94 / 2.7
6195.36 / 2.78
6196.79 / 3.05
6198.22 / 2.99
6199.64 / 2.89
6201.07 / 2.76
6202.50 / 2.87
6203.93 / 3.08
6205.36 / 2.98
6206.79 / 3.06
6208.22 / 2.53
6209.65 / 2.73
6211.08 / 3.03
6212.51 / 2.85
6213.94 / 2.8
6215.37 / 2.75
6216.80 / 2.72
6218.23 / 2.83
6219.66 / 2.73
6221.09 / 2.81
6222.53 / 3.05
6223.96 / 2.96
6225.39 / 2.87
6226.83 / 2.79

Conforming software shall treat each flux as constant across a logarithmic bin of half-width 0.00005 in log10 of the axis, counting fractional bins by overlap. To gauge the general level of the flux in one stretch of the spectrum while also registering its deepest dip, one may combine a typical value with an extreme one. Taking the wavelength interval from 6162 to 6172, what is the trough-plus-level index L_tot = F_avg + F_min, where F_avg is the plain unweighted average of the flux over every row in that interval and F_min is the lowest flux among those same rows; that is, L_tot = 4.71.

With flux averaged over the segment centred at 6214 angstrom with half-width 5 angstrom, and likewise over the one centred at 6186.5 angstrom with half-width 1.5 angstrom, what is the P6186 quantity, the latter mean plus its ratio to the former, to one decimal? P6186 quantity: 3.8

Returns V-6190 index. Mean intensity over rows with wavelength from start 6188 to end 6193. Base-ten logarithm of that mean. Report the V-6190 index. 0.457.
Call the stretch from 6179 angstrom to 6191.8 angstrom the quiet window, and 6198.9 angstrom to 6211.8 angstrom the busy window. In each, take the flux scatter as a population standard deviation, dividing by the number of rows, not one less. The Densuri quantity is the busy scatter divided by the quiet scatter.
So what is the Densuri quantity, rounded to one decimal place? 1.5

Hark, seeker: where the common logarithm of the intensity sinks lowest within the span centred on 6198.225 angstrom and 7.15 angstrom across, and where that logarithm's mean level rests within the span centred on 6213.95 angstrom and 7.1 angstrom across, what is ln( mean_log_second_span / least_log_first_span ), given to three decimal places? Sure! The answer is 0.024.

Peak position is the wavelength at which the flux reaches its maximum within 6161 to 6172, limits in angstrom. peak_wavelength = 6171.16 angstrom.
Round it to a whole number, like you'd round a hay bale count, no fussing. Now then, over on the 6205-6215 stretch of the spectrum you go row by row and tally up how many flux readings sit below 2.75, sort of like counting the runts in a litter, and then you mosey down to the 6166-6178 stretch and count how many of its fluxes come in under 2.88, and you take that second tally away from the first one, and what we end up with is -6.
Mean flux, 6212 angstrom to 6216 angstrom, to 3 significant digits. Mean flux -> 2.80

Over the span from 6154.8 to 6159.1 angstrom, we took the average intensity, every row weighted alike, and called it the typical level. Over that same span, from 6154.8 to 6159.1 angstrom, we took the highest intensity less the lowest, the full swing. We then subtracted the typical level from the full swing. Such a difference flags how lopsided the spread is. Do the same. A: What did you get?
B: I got -2.86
